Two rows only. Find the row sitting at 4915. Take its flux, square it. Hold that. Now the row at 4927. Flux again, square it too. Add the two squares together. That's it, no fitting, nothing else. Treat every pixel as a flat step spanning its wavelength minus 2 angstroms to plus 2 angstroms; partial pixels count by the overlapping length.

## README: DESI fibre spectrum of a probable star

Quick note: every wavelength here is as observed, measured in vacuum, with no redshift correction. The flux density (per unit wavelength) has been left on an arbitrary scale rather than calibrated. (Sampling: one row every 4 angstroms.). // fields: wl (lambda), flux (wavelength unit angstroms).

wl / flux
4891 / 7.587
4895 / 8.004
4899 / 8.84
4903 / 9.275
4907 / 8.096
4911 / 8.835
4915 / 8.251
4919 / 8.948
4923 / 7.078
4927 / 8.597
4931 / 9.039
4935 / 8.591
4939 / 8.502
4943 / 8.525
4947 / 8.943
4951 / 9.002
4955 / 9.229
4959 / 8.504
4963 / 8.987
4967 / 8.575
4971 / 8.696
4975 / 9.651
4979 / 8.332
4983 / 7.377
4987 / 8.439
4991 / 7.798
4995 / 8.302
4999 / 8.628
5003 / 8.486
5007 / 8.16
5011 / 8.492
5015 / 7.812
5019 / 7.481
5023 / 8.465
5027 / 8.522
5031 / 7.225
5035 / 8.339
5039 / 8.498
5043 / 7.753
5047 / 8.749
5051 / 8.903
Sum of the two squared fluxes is 142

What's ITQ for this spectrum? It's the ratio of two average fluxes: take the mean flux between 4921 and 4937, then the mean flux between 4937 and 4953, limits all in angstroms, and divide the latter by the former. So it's 1.05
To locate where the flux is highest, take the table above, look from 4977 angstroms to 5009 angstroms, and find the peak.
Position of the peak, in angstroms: 4999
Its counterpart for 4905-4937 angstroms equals 4931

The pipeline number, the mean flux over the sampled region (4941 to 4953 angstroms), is 8.823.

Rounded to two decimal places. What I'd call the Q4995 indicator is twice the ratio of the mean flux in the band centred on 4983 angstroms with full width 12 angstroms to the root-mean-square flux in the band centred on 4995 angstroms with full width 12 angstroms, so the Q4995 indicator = 1.95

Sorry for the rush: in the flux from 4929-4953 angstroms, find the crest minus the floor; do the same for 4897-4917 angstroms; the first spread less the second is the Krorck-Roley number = -0.64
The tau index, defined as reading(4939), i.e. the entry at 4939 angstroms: 8.502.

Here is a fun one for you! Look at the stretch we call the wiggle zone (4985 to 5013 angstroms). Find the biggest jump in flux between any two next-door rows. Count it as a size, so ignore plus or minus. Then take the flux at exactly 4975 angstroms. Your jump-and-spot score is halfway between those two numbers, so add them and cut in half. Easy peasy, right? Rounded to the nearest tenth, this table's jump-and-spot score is 5.1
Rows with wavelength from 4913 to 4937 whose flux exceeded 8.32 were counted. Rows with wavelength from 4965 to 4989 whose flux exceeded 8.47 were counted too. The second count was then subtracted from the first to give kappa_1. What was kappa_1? 1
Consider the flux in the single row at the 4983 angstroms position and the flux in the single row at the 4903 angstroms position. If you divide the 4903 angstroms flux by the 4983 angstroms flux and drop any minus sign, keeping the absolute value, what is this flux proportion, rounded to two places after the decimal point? 1.26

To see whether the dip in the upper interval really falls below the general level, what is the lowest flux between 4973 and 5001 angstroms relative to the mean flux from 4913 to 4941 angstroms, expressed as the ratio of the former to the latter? 0.88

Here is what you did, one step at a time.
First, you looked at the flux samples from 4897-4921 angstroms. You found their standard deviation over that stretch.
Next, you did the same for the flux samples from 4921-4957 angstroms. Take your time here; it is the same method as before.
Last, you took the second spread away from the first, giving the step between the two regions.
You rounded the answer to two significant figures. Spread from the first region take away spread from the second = -0.19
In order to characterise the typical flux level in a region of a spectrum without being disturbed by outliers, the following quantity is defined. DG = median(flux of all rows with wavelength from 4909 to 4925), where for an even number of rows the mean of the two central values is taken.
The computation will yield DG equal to 8.54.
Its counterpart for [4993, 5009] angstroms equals 8.39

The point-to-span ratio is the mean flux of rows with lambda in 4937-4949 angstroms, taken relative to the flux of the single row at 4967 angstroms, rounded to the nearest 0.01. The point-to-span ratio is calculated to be 1.01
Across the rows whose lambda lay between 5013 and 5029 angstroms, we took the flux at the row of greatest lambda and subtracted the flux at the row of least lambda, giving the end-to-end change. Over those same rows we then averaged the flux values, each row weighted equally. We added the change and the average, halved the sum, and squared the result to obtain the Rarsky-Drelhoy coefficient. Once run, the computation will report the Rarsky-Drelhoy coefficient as 19.3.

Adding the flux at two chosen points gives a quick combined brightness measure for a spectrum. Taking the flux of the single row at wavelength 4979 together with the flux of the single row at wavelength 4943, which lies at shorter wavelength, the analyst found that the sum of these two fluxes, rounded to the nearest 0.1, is 16.9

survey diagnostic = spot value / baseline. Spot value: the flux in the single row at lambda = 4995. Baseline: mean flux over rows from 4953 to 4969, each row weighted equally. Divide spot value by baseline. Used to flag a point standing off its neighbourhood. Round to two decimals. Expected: 0.94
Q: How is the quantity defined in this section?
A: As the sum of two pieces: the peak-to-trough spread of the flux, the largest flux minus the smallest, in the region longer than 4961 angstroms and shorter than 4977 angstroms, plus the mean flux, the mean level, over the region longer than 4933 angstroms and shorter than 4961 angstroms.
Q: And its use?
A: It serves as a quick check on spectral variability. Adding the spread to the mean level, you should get 9.83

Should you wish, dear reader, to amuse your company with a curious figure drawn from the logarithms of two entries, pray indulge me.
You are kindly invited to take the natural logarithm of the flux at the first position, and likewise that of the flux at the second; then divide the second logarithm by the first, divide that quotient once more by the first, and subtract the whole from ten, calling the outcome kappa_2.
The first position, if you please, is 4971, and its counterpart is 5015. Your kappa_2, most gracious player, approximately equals 9.56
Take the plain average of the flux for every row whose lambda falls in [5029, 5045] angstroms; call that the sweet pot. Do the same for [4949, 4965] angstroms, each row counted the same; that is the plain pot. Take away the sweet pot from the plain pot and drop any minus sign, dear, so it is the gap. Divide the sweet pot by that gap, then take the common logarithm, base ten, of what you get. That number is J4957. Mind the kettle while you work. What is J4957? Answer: 0.9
